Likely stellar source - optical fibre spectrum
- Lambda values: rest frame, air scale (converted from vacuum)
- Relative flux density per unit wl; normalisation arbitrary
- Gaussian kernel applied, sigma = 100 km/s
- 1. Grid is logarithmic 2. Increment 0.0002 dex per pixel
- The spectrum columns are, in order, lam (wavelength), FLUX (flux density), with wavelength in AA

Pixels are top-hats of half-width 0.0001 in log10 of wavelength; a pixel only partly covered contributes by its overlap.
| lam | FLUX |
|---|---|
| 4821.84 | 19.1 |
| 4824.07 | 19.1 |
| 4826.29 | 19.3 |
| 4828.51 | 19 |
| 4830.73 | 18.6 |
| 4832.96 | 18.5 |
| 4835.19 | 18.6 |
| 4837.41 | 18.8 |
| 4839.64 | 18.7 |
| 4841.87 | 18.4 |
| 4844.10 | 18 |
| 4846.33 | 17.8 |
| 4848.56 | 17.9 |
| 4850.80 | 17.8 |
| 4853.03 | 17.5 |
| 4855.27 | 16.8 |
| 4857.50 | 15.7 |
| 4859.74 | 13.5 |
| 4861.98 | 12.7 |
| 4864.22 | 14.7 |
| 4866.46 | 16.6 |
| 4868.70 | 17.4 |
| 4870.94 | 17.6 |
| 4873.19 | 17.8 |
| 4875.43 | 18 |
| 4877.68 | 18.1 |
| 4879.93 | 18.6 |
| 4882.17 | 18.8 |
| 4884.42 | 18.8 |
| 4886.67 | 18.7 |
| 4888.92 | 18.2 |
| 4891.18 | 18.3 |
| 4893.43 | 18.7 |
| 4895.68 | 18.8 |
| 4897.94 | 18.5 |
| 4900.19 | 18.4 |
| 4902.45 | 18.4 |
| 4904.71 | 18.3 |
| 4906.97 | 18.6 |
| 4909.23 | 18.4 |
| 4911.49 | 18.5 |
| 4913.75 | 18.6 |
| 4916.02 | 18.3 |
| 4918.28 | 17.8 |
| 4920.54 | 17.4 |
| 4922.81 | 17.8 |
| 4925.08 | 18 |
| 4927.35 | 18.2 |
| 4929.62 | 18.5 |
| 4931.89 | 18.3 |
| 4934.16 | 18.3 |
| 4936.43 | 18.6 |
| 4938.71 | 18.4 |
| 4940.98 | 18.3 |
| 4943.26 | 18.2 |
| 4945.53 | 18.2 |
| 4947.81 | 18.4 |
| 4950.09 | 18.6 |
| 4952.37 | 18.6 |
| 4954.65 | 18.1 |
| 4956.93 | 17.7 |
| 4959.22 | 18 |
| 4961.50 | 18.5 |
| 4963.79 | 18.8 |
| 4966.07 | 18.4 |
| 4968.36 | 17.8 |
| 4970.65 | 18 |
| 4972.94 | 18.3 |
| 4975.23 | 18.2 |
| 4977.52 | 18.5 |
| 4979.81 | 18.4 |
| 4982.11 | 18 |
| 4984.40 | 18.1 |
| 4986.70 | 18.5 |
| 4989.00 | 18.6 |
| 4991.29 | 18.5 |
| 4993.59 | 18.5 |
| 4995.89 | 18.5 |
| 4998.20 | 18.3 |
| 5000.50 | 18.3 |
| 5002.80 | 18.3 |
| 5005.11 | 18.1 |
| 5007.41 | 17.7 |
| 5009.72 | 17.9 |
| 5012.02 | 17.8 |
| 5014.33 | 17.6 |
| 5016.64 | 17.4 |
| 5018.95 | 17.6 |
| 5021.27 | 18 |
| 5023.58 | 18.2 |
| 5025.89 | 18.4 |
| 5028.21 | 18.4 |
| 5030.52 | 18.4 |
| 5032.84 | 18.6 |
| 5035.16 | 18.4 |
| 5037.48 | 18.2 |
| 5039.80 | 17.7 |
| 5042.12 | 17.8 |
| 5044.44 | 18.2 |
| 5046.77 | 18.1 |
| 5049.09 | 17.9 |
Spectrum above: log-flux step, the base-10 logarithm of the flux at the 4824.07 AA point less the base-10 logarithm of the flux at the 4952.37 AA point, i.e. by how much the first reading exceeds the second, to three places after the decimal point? 0.012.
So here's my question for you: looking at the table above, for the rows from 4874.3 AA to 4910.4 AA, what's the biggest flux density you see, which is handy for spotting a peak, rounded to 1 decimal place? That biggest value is 18.8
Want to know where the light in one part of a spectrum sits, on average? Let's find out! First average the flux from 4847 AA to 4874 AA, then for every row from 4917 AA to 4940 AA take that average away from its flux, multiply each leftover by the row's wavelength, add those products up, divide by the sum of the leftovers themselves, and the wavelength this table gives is 4929.6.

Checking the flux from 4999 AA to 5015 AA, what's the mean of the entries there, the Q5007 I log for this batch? 18.0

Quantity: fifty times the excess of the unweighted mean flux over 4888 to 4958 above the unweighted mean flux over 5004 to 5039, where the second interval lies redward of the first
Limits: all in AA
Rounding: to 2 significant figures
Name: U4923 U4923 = 13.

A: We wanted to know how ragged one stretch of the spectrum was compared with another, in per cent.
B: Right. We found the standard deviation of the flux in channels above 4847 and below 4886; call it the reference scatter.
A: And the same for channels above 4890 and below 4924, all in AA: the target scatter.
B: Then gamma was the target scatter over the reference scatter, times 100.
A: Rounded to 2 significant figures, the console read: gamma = 21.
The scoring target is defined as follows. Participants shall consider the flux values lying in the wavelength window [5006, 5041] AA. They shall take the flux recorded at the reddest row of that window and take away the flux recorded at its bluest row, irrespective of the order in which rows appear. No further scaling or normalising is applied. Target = 0.0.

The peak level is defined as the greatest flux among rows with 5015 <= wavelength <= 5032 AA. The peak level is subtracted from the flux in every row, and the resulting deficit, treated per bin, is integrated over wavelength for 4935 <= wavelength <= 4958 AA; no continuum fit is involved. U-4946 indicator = -2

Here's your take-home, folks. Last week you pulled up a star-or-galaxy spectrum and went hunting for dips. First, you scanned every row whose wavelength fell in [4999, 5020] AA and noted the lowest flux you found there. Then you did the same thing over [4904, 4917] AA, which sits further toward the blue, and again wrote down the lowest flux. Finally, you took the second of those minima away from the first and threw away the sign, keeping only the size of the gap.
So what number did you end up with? 1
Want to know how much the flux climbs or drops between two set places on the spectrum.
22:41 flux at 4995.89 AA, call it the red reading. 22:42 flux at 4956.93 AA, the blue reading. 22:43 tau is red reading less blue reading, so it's 0.8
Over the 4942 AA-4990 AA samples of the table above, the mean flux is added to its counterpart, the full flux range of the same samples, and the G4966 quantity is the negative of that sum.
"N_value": -19.4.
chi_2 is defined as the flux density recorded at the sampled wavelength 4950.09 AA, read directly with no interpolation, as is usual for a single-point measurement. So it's 18.6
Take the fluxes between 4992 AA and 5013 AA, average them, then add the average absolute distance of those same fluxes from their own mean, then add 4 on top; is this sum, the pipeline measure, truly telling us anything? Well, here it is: 22.4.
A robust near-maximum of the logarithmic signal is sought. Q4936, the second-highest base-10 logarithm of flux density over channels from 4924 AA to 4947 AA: 1.27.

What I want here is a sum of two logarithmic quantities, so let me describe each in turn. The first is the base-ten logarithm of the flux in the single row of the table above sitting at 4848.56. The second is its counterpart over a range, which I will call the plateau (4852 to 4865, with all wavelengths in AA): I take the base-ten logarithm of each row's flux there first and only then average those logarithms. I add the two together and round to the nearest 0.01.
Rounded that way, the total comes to 2.43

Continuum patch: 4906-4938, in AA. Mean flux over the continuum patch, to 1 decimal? 18.2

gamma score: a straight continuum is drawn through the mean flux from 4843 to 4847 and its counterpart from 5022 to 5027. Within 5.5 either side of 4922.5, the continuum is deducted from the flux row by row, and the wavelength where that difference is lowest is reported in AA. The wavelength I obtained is 4920.54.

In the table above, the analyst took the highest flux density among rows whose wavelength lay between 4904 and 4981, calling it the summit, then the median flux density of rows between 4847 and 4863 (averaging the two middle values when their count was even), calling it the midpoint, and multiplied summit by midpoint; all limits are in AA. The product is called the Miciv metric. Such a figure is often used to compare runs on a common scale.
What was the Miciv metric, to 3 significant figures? 316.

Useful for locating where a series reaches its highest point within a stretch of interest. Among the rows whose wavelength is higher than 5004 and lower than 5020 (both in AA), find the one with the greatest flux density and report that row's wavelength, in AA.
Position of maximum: 5005.11 AA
